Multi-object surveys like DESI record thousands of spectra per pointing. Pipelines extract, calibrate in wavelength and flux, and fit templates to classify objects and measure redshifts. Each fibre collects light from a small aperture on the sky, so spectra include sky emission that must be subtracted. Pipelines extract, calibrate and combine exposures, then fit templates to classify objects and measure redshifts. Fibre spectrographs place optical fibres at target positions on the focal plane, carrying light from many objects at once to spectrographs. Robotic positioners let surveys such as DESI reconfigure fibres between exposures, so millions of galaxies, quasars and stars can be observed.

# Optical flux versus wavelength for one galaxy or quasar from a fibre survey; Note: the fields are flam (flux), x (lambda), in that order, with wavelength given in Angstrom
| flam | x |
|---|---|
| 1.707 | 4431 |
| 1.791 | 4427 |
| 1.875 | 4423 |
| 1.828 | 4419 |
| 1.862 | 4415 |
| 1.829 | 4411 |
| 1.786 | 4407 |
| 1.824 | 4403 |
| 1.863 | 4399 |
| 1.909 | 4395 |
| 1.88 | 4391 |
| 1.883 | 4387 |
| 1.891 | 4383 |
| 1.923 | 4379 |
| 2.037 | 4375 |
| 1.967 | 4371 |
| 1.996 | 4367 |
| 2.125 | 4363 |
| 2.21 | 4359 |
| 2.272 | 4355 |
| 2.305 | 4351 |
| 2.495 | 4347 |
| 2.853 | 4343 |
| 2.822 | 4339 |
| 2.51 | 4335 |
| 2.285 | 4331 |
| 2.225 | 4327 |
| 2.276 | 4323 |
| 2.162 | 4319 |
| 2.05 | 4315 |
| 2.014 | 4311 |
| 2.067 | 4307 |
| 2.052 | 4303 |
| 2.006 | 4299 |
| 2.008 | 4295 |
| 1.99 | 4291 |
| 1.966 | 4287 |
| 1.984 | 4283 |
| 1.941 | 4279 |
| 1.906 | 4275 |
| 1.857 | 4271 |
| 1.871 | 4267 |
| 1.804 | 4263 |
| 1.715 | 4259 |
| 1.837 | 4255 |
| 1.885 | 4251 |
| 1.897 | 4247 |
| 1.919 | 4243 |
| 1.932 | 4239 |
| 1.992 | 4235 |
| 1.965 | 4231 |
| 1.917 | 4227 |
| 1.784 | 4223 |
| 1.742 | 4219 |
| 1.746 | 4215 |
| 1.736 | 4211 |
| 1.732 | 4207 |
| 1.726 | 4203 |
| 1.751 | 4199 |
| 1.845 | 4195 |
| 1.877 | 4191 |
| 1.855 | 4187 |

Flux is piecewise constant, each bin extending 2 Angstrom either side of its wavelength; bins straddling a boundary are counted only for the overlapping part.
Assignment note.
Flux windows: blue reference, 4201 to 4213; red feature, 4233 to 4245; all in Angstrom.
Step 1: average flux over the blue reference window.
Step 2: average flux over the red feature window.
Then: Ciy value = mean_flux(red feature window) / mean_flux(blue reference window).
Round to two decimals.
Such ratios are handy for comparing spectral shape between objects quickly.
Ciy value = 1.12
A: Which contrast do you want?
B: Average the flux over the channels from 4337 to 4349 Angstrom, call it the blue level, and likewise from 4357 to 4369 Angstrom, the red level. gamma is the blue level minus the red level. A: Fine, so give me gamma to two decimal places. 0.61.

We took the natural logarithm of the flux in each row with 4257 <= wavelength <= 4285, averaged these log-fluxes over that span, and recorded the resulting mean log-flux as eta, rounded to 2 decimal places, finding 0.62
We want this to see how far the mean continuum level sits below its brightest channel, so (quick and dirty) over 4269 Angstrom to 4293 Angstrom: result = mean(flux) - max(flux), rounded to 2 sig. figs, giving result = -0.049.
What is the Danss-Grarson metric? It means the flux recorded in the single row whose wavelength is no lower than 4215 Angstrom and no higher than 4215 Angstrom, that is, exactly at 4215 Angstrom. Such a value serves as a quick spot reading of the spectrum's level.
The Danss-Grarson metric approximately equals 1.746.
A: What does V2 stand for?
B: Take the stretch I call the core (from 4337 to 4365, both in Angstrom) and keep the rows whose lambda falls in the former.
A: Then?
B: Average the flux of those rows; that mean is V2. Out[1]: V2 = 2.44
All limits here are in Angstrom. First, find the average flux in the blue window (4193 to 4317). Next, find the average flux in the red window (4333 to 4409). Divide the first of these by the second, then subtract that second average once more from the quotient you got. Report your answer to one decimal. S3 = -1.2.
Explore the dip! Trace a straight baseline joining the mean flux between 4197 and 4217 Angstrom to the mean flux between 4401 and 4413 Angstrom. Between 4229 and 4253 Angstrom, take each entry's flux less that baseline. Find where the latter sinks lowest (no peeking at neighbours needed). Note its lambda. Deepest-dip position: 4251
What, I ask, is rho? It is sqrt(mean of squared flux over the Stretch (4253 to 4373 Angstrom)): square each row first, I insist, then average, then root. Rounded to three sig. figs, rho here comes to 2.14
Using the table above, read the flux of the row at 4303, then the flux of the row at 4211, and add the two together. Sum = 3.79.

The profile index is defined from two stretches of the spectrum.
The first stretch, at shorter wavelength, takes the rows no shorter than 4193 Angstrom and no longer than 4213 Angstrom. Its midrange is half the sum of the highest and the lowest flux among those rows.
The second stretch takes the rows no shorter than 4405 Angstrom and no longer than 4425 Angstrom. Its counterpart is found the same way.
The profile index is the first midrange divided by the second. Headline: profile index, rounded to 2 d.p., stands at 0.98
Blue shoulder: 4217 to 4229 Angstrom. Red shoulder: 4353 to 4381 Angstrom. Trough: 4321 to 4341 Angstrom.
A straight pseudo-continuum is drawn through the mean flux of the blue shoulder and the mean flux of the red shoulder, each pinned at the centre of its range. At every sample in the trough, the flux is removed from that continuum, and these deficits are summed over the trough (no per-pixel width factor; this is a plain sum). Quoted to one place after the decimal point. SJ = -2.1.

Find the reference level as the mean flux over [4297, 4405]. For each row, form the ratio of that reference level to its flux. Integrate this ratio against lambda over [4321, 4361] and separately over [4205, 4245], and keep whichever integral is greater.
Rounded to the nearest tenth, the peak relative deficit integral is 46.6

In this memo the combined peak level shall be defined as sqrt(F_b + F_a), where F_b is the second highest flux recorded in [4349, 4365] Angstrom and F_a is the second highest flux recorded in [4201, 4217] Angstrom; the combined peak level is 2.00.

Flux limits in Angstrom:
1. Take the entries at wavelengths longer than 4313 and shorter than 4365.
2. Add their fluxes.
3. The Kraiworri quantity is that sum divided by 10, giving 3.1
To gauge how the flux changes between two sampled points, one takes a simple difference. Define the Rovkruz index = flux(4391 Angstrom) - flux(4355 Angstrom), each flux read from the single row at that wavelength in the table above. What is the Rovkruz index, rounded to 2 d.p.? -0.39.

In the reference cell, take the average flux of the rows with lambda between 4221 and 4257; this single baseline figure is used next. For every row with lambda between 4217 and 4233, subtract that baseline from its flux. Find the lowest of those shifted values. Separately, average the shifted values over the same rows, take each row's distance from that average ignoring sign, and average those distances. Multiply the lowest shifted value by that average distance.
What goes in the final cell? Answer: -0.014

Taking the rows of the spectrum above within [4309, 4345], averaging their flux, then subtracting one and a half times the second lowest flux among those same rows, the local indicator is -0.72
